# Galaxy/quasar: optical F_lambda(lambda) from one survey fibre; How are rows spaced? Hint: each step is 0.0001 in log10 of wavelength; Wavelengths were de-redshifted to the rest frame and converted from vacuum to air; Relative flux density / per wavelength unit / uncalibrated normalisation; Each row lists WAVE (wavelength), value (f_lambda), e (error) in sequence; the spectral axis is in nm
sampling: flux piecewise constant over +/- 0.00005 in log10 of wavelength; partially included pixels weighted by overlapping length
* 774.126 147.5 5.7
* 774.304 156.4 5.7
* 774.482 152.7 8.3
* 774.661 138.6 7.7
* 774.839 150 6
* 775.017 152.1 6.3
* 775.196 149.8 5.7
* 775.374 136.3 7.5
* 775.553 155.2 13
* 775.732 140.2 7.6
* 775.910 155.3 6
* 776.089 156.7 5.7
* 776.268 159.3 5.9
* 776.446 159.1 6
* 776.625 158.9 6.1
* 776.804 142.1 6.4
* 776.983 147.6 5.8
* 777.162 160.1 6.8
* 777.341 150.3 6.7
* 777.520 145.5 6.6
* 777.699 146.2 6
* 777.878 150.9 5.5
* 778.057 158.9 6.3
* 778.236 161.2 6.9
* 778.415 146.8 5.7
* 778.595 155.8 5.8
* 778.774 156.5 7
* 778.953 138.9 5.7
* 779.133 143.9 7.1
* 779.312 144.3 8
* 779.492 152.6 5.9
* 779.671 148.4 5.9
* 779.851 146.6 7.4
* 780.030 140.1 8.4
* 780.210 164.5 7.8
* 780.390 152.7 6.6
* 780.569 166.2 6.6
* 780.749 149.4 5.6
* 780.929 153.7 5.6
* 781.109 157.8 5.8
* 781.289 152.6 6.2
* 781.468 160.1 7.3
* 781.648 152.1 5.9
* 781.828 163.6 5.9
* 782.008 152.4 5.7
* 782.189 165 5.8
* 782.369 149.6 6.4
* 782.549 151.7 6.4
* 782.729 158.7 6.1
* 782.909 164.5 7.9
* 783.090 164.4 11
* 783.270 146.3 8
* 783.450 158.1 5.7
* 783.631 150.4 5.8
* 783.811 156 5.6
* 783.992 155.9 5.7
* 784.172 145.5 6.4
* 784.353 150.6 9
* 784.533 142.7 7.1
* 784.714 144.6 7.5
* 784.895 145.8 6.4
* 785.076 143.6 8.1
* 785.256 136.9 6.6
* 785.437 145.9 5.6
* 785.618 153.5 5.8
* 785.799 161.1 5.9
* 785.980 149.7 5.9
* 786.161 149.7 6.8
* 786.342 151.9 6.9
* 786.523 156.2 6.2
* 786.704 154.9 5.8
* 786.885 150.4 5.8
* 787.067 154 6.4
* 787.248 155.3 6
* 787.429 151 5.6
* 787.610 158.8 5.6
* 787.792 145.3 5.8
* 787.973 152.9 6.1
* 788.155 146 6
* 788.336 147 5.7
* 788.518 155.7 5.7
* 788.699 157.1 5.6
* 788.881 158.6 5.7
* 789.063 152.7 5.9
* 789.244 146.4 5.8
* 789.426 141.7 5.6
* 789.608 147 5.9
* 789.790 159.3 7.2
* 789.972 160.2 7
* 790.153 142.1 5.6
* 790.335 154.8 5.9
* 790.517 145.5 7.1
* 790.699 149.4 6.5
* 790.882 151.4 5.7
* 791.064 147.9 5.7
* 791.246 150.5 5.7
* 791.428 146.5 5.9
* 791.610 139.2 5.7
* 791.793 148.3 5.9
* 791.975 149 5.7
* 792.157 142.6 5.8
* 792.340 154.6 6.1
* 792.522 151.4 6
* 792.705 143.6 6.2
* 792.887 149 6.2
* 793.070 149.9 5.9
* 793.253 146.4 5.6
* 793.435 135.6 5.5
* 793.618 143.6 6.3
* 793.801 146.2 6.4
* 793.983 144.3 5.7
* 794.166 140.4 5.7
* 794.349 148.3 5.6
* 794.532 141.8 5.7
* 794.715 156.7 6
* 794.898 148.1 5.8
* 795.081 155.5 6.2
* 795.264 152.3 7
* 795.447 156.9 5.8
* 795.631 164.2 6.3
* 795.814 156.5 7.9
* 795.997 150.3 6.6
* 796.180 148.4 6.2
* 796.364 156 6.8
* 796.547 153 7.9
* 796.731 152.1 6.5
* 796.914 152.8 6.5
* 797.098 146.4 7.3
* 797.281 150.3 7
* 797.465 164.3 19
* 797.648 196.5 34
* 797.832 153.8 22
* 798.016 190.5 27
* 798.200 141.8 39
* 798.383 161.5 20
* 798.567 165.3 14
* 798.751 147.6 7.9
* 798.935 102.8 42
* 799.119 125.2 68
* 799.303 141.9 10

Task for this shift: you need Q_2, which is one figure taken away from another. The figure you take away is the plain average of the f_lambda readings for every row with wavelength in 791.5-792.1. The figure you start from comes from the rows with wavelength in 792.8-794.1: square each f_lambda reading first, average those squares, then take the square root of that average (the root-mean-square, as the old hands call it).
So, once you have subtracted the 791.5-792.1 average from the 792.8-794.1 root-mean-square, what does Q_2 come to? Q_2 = 0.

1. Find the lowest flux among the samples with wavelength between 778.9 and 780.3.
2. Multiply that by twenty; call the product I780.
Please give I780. 2778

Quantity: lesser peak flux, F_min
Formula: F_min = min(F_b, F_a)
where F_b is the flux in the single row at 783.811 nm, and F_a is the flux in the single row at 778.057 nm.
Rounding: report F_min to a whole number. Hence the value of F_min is 156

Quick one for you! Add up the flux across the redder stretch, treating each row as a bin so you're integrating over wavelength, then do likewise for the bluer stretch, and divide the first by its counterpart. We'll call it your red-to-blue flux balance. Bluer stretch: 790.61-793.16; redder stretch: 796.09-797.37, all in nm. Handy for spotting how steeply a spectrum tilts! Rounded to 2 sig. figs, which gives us 0.51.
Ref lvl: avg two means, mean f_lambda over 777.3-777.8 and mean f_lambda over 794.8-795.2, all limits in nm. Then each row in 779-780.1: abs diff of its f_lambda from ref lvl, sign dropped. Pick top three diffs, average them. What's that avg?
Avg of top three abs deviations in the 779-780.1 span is 6.8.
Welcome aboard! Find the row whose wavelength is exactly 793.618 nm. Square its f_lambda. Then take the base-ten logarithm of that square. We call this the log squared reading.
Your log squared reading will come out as 4.31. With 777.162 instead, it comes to 4.41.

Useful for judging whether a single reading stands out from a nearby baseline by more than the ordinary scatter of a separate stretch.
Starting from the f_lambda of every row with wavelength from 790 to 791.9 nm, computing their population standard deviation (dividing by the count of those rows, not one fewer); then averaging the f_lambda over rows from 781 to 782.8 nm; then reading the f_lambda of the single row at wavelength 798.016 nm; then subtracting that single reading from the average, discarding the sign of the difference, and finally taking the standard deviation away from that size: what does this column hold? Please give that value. 30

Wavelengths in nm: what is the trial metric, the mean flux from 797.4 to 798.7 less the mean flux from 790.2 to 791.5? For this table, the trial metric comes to 18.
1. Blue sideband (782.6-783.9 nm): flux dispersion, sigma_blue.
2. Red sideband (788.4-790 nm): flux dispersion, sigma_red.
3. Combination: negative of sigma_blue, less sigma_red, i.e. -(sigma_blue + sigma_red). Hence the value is -13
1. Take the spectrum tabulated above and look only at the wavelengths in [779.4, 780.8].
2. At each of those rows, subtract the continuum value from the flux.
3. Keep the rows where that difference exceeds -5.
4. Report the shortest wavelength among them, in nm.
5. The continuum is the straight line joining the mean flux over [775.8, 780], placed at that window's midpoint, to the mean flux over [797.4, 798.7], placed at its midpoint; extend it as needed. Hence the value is 779.492 nm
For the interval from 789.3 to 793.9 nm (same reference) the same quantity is 789.790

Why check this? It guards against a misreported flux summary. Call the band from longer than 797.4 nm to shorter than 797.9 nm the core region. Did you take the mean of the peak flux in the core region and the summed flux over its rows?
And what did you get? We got 356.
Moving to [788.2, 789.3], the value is 538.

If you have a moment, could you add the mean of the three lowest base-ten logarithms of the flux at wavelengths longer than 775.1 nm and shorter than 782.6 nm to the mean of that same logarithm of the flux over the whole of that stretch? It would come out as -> 4.32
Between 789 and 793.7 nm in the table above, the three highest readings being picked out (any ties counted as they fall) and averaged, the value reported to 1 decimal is 158.1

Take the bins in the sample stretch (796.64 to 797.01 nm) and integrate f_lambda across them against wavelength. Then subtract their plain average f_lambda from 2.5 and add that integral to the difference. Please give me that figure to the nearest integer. -94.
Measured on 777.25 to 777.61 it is -92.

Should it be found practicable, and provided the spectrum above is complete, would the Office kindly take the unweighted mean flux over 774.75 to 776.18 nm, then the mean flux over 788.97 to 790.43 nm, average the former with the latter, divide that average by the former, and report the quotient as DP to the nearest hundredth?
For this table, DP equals 1.00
